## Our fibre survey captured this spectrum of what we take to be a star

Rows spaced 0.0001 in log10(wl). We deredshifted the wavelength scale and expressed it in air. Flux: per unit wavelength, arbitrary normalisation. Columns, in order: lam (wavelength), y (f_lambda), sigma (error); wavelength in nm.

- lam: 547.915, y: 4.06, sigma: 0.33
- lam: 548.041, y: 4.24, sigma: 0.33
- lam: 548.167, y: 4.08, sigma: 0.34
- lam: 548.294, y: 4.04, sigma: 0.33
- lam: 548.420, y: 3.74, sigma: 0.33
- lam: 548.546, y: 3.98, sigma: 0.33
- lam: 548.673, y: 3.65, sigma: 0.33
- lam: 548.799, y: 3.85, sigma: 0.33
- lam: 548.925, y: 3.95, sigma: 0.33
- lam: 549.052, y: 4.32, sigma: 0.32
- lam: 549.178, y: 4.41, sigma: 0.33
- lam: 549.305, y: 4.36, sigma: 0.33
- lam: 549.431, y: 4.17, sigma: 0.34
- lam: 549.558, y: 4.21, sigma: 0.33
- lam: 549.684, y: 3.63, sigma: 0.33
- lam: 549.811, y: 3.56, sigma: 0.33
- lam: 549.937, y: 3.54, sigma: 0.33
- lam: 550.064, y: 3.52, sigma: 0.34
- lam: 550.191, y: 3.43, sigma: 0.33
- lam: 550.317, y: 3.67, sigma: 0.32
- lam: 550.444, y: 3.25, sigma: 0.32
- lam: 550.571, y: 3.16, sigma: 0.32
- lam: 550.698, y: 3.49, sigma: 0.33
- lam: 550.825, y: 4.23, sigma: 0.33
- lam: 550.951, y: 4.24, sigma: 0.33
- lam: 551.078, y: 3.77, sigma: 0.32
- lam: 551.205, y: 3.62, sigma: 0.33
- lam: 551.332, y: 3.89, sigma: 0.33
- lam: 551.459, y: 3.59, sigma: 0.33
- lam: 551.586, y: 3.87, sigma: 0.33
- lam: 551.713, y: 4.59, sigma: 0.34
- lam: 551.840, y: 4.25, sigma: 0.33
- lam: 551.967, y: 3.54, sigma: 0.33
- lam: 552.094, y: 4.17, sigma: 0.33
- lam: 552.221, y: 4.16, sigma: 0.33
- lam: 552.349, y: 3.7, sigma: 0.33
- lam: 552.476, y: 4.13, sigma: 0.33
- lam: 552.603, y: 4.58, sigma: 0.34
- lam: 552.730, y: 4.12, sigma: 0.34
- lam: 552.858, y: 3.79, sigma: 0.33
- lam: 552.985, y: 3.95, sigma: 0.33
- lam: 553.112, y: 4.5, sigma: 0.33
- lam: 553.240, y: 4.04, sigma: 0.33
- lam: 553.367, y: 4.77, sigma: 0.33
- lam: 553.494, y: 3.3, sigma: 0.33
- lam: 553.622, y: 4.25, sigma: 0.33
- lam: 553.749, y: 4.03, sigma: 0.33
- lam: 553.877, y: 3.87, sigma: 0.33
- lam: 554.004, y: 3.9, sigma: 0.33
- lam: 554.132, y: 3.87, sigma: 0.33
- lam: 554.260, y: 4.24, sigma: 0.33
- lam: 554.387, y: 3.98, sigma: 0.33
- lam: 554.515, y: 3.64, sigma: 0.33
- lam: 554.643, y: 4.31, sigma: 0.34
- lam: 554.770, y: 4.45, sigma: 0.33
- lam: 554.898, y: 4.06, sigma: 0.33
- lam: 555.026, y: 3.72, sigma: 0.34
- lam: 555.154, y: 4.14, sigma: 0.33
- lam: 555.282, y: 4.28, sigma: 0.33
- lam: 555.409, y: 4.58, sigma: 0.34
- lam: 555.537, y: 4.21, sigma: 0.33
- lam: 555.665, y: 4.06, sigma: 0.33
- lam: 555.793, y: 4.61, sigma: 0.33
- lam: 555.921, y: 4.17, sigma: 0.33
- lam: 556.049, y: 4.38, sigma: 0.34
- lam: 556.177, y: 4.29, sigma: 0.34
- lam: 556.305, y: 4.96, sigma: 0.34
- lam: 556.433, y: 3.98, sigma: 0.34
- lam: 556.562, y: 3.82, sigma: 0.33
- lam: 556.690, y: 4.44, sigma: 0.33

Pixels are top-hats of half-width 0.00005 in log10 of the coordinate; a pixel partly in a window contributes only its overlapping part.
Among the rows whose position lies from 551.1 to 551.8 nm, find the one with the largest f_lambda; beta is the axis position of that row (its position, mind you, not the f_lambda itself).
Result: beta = 551.713 nm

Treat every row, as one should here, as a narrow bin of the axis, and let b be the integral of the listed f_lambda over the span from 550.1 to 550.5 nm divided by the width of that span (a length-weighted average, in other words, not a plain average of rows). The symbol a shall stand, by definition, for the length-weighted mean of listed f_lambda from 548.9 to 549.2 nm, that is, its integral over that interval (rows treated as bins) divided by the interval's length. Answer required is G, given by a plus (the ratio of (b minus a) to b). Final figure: 4.01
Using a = 4.23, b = 3.46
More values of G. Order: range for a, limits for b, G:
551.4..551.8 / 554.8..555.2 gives 4.03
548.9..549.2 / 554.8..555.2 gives 4.18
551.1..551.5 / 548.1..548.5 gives 3.77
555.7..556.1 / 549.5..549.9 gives 4.21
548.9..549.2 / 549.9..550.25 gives 4.02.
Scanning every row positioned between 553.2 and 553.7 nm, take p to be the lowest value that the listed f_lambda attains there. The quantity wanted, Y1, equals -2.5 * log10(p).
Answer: -1.30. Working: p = 3.3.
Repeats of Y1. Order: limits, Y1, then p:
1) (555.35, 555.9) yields -1.52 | 4.06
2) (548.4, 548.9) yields -1.41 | 3.65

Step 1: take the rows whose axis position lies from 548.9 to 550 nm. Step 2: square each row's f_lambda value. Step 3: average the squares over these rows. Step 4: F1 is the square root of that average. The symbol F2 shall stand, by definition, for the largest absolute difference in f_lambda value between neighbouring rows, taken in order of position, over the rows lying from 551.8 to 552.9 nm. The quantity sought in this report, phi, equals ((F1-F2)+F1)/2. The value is 3.68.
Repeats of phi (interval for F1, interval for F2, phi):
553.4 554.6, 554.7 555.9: 3.63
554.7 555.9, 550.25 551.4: 3.87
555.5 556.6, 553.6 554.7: 3.95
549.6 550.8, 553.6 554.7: 3.14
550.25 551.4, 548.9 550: 3.43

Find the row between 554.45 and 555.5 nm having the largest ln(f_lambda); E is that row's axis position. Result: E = 555.409 nm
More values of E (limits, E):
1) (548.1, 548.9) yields 548.167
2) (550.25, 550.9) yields 550.825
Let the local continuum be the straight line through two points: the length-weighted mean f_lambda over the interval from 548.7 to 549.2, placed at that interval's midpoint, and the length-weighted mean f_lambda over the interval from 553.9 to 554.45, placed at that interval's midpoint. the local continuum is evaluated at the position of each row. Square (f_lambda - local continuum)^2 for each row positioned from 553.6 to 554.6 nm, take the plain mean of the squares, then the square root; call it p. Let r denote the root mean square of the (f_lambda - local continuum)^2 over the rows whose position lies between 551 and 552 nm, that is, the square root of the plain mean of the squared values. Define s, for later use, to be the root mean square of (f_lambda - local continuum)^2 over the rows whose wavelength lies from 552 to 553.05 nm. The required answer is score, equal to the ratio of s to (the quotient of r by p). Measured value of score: 0.0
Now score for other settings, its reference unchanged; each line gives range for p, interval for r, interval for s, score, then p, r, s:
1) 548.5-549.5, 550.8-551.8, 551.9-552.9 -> 0.1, 0.09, 0.149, 0.15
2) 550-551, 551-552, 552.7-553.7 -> 0.7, 0.42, 0.171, 0.29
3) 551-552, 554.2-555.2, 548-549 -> 0.1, 0.17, 0.102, 0.08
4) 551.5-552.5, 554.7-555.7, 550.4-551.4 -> 0.3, 0.14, 0.160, 0.39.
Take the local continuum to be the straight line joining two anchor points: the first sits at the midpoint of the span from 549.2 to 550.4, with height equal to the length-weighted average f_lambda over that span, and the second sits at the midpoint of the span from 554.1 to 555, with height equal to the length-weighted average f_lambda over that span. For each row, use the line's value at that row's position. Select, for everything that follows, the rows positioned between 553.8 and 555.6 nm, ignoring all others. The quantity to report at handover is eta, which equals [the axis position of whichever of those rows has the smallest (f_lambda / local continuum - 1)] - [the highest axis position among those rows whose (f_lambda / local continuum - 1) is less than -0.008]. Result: -0.51 nm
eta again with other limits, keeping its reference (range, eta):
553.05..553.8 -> 0.00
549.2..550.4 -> -0.13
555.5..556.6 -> 0.00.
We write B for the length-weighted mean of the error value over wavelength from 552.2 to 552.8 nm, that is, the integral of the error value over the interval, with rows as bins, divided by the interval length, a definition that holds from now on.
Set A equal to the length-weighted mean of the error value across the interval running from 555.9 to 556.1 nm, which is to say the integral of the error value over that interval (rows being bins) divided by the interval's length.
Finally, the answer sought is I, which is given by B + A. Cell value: 0.670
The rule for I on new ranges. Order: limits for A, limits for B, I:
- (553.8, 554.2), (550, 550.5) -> 0.657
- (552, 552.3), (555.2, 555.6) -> 0.663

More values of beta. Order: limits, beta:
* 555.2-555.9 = 555.793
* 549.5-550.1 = 549.558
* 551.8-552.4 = 551.840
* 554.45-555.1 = 554.770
